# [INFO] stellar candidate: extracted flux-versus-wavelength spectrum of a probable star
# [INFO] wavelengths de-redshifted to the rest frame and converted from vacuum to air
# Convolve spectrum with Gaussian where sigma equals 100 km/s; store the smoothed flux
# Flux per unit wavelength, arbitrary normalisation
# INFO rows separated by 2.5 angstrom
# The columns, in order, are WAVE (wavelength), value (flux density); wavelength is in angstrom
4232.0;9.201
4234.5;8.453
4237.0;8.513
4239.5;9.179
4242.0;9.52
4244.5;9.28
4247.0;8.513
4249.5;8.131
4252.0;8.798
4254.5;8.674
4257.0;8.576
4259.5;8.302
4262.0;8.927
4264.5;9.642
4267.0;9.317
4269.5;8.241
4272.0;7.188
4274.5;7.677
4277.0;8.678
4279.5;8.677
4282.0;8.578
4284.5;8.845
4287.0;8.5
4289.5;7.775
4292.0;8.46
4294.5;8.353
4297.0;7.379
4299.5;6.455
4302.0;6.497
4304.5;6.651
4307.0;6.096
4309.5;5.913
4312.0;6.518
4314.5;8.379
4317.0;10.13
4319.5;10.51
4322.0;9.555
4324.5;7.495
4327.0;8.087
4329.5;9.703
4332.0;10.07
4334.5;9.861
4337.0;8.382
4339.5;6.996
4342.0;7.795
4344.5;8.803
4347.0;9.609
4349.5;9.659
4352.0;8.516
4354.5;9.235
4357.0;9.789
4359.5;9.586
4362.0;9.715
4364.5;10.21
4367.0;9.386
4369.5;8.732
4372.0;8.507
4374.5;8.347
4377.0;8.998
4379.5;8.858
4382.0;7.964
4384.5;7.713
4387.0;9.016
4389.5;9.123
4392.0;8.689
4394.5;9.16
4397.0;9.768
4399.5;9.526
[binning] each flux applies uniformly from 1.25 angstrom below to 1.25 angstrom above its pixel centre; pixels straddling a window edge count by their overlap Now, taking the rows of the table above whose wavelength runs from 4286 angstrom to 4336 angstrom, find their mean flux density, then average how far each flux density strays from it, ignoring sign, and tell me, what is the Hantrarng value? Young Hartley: 1.23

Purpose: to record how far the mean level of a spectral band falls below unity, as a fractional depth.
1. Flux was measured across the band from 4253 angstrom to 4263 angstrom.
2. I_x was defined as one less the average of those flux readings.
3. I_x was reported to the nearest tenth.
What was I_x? -7.6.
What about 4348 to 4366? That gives -8.5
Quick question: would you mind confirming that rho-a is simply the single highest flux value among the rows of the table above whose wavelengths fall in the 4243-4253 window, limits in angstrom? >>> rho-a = 9.28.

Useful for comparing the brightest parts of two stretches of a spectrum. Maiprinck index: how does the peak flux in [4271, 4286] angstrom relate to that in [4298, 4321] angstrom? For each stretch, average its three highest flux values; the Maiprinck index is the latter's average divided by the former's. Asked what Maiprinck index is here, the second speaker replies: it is 1.11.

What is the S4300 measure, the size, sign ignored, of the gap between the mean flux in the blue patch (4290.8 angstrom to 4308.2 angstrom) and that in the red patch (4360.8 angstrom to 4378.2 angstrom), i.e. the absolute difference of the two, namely 2.00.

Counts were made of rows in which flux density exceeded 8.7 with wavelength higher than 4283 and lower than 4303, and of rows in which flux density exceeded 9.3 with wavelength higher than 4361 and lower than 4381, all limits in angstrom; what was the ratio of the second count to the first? 3.0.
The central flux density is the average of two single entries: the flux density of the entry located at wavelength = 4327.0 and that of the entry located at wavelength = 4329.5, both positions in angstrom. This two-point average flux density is 8.9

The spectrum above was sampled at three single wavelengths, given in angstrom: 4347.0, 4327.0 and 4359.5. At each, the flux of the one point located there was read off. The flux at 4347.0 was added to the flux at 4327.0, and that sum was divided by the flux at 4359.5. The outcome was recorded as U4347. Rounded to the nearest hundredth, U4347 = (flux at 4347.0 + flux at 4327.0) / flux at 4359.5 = 1.85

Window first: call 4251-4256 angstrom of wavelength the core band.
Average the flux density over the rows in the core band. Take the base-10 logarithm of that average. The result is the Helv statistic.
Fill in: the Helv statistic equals 0.941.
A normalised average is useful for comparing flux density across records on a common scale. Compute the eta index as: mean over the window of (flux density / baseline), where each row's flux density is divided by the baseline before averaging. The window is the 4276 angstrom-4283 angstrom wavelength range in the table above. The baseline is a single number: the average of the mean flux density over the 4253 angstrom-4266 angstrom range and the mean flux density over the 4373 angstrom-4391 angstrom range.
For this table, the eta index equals 0.99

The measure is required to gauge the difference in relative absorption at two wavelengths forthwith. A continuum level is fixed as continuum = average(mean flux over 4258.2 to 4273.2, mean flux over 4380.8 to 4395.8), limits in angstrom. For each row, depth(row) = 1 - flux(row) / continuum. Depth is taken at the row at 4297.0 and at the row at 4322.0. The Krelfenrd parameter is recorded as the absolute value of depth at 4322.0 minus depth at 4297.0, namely 0.25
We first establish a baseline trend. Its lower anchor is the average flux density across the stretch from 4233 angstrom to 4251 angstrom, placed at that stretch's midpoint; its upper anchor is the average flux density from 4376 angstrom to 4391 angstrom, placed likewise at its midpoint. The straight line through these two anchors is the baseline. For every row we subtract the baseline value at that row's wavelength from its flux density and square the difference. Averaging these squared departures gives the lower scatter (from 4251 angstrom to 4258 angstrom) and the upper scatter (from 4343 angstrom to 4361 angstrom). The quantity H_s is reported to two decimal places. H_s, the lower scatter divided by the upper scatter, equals 0.03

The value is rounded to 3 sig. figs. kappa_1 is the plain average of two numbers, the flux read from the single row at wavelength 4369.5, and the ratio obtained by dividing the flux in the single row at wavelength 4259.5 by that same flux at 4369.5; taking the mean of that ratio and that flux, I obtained 4.84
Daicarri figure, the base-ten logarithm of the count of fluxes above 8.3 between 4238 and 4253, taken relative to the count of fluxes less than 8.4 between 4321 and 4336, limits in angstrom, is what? 0.4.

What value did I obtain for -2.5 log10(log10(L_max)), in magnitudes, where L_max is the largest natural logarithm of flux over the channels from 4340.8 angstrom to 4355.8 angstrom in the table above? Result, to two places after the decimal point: 1.12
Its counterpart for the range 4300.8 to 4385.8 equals 1.08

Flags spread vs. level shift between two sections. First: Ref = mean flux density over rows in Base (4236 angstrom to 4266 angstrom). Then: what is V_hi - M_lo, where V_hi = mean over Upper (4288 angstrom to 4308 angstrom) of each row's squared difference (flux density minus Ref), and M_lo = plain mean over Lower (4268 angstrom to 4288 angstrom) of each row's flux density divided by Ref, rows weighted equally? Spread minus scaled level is 2.4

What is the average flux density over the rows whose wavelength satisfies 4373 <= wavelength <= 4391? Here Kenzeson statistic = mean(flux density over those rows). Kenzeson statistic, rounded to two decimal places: 8.57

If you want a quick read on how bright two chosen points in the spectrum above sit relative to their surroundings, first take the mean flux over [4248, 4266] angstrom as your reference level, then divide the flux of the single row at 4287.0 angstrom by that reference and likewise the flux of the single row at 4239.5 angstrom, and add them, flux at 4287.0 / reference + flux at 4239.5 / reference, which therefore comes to 2.03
